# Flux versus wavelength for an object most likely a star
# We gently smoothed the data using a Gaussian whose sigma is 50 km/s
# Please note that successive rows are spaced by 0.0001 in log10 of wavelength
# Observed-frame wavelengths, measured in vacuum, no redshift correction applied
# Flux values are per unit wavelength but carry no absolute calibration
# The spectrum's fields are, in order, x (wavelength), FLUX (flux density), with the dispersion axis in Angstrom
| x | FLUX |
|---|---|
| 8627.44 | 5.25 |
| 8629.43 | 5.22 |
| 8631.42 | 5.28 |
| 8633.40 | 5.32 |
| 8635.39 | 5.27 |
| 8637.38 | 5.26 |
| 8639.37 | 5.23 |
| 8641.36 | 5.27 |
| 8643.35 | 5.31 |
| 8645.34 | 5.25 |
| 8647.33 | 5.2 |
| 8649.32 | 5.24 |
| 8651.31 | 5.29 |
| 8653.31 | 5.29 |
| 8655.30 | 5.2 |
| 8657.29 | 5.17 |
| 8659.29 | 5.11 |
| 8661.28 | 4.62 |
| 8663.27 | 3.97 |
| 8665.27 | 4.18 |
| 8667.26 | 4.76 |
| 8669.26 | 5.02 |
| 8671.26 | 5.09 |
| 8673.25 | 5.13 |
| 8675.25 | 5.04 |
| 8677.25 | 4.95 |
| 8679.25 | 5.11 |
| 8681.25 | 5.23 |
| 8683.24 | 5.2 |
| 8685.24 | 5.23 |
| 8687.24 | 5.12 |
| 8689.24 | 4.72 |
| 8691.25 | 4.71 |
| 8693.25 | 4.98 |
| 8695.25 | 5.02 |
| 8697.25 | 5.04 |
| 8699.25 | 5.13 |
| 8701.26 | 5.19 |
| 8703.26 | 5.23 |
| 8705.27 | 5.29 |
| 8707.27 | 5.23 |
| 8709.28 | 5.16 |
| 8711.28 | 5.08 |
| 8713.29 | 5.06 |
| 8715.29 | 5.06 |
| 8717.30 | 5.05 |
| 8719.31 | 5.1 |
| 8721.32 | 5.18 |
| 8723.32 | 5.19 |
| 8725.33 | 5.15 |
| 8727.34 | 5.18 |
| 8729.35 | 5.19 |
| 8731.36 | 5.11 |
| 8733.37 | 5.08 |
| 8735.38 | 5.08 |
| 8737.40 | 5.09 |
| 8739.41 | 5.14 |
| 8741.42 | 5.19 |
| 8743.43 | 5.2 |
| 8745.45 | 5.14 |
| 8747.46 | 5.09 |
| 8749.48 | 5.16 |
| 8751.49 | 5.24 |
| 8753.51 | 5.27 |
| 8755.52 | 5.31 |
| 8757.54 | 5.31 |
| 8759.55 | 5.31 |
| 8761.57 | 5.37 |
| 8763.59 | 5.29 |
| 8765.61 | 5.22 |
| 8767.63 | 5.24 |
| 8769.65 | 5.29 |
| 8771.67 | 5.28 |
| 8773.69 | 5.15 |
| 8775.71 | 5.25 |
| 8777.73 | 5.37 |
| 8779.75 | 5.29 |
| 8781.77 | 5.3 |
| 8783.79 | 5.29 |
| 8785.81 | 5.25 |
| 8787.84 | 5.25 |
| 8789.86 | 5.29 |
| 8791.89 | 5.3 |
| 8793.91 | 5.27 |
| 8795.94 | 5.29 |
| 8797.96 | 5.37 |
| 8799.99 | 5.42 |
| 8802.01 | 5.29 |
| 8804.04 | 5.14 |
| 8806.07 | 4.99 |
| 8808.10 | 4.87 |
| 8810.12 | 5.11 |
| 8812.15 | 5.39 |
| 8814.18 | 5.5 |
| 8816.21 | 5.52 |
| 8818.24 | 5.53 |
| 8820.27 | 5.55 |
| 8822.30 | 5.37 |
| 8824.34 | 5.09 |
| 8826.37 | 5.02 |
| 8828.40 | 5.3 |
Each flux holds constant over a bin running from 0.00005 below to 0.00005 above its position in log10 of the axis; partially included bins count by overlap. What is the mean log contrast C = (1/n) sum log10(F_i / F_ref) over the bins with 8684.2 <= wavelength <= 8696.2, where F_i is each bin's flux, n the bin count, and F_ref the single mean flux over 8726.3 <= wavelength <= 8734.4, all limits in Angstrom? -0.016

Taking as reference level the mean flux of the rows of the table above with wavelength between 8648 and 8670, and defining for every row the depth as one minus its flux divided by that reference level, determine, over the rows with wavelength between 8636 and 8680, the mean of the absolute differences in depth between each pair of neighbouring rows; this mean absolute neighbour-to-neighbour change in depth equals 0.030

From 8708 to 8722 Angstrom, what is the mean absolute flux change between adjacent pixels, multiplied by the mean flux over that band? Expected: 0.20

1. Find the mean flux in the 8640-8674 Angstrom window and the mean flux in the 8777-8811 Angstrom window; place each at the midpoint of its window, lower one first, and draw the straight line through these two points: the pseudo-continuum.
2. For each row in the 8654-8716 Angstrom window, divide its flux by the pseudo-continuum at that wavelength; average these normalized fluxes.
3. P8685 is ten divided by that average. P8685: 10.11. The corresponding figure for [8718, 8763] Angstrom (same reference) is 9.93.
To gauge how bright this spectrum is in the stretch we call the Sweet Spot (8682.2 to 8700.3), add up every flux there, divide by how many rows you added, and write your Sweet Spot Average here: 5.02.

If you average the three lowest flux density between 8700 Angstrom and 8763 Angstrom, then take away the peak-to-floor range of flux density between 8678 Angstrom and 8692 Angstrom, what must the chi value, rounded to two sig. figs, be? 4.5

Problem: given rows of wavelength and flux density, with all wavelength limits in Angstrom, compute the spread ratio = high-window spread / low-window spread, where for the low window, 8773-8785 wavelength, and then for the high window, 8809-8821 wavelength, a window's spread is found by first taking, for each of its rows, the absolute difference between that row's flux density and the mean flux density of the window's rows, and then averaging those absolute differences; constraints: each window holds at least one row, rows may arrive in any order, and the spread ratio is 2.4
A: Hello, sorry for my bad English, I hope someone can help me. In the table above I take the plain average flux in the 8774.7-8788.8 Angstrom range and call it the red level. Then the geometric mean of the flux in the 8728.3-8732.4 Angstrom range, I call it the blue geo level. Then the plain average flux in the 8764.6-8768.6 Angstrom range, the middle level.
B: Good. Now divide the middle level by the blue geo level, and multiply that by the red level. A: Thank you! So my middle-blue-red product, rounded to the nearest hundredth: 5.37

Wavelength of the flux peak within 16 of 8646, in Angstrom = 8633.40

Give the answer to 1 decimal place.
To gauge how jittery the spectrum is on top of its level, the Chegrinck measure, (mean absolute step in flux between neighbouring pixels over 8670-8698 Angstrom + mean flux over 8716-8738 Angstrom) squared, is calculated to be 27.4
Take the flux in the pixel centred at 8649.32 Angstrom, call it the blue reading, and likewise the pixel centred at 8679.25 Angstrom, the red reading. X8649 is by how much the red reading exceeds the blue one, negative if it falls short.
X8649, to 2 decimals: -0.13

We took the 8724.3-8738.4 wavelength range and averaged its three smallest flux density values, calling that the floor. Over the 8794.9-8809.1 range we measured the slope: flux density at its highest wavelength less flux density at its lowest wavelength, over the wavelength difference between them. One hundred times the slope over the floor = -0.7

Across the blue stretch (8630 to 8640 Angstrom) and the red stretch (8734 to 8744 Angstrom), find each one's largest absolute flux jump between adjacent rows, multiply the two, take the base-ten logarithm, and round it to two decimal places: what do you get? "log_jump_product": -2.60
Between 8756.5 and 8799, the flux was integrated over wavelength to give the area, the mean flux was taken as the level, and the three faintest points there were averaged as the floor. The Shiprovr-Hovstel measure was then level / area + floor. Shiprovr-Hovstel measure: 5.23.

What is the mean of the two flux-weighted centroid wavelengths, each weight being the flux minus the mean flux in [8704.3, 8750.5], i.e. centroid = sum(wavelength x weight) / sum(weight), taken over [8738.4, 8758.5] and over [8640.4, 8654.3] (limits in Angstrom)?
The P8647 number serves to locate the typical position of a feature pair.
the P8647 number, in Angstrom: 8700.3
